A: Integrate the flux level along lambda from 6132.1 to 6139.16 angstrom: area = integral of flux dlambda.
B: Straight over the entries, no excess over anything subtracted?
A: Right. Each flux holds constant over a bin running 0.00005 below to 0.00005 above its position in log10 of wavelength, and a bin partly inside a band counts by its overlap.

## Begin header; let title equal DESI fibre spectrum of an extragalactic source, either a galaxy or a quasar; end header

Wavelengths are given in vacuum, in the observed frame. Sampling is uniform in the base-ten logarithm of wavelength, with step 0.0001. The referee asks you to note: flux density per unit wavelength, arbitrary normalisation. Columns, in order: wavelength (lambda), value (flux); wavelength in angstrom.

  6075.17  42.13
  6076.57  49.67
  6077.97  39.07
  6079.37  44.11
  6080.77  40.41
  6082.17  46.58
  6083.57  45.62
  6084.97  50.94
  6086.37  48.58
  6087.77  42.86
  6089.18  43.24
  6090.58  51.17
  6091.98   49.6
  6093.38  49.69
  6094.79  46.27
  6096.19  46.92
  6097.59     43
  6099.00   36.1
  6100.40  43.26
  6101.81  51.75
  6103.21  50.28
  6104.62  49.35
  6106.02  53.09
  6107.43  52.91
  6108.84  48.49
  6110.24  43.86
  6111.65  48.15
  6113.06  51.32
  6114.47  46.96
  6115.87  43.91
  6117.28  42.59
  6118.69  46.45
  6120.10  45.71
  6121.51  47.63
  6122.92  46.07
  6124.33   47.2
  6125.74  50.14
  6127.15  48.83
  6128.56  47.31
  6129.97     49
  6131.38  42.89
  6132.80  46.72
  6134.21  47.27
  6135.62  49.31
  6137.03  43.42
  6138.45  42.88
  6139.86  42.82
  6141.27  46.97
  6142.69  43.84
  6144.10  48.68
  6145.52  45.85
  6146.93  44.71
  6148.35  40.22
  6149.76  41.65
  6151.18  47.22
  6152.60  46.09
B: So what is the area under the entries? 324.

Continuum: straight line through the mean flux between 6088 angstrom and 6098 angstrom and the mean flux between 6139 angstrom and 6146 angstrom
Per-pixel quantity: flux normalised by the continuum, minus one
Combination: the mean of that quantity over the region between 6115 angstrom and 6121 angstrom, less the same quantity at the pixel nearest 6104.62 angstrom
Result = -0.09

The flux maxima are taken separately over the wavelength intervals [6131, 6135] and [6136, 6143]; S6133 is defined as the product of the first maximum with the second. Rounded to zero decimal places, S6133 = 2220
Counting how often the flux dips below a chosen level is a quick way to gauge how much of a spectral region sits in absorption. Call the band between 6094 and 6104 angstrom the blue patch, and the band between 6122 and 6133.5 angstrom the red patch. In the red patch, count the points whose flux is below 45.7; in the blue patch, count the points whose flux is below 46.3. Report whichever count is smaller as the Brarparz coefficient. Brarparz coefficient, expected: 1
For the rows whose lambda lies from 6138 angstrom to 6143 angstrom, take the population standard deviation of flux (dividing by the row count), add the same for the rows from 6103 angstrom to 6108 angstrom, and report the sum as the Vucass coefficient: 3.3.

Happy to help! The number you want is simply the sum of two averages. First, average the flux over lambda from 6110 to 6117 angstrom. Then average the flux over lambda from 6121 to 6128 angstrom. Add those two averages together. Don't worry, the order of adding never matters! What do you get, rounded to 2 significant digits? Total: 95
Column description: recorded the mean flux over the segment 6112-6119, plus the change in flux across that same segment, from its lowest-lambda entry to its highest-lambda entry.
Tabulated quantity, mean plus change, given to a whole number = 41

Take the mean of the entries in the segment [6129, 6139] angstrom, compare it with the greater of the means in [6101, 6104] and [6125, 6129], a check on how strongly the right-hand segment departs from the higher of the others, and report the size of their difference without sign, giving 5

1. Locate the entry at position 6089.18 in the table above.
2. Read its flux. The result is 43.24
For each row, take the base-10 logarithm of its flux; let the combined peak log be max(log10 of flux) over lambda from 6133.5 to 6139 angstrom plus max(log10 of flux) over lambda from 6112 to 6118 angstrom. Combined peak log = 3.40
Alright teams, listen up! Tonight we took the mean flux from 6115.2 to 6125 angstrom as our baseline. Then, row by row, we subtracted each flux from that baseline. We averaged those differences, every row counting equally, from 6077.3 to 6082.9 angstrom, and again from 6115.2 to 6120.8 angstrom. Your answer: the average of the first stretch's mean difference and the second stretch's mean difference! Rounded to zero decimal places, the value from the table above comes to 2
